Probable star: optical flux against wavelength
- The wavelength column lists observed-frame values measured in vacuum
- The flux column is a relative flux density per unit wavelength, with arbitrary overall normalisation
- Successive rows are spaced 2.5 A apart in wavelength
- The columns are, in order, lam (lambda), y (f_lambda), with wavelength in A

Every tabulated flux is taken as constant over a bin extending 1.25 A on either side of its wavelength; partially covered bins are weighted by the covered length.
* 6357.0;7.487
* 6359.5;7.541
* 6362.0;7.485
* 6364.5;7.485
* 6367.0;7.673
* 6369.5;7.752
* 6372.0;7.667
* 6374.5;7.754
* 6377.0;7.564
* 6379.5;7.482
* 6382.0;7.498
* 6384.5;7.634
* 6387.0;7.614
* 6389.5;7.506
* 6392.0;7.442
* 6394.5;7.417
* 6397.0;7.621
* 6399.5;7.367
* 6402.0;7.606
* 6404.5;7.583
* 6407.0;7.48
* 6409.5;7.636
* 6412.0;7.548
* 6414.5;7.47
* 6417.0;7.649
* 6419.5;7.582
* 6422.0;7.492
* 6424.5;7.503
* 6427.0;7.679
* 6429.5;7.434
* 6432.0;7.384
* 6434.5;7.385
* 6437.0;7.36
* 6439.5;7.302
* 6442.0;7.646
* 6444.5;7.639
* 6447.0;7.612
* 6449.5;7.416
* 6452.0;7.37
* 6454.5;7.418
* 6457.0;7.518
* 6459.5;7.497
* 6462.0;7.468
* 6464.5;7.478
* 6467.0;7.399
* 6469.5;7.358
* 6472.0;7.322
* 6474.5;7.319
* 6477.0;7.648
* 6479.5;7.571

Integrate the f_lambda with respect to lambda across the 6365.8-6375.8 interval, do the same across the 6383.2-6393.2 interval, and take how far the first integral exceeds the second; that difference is 1.6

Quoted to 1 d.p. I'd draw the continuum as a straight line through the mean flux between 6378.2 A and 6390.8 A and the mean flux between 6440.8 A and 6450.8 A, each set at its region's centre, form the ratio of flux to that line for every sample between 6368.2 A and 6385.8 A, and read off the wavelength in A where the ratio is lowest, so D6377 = 6379.5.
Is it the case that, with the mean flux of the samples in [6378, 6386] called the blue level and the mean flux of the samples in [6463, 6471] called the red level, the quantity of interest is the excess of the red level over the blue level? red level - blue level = -0.13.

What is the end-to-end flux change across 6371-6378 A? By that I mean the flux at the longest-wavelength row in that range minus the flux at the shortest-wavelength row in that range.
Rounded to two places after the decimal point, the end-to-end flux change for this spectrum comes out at -0.10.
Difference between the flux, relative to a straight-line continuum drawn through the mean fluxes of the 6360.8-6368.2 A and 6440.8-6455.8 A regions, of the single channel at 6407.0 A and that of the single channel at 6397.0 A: -0.018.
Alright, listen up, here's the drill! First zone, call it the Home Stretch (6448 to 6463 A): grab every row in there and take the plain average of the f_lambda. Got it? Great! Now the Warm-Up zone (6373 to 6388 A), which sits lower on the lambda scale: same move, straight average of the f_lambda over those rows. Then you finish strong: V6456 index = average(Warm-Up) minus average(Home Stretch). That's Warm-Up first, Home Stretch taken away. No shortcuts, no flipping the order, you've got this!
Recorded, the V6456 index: 0.14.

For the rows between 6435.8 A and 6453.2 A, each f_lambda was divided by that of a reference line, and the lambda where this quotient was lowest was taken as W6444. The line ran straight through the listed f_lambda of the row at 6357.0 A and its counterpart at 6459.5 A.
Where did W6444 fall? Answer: 6439.5 A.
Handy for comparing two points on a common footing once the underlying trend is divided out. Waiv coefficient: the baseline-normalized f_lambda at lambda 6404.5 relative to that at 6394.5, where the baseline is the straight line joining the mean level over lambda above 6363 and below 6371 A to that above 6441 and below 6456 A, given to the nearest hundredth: 1.02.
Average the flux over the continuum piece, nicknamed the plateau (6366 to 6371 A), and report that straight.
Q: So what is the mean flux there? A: 7.71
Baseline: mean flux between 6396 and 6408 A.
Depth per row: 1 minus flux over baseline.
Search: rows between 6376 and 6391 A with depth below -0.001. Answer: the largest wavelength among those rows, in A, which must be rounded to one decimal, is 6387.0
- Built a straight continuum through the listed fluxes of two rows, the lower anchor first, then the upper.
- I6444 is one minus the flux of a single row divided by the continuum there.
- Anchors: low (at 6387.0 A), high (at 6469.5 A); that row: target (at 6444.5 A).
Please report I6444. -0.027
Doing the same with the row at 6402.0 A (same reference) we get -0.005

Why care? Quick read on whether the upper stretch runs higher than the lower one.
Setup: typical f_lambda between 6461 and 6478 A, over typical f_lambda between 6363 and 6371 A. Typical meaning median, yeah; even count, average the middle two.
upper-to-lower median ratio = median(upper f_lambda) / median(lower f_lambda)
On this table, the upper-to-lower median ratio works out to 0.964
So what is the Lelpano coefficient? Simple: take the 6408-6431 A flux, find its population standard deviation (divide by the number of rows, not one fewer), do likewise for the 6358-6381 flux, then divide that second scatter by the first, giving 1.3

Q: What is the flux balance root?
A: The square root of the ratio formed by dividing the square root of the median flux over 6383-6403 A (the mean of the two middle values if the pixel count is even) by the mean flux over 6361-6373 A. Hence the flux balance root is 0.601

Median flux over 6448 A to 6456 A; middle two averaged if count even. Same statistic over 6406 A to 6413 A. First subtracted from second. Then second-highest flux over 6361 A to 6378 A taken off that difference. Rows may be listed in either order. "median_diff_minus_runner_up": -7.62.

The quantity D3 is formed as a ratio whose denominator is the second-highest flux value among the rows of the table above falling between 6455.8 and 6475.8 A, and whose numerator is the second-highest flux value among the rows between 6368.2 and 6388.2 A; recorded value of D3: 1.03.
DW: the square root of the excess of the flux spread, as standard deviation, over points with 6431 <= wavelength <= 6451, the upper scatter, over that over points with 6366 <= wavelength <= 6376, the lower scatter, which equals 0.30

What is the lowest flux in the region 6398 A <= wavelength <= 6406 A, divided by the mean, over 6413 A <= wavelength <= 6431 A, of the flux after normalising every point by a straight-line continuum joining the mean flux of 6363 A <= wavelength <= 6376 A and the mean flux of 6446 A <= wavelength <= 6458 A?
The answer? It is 7.36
